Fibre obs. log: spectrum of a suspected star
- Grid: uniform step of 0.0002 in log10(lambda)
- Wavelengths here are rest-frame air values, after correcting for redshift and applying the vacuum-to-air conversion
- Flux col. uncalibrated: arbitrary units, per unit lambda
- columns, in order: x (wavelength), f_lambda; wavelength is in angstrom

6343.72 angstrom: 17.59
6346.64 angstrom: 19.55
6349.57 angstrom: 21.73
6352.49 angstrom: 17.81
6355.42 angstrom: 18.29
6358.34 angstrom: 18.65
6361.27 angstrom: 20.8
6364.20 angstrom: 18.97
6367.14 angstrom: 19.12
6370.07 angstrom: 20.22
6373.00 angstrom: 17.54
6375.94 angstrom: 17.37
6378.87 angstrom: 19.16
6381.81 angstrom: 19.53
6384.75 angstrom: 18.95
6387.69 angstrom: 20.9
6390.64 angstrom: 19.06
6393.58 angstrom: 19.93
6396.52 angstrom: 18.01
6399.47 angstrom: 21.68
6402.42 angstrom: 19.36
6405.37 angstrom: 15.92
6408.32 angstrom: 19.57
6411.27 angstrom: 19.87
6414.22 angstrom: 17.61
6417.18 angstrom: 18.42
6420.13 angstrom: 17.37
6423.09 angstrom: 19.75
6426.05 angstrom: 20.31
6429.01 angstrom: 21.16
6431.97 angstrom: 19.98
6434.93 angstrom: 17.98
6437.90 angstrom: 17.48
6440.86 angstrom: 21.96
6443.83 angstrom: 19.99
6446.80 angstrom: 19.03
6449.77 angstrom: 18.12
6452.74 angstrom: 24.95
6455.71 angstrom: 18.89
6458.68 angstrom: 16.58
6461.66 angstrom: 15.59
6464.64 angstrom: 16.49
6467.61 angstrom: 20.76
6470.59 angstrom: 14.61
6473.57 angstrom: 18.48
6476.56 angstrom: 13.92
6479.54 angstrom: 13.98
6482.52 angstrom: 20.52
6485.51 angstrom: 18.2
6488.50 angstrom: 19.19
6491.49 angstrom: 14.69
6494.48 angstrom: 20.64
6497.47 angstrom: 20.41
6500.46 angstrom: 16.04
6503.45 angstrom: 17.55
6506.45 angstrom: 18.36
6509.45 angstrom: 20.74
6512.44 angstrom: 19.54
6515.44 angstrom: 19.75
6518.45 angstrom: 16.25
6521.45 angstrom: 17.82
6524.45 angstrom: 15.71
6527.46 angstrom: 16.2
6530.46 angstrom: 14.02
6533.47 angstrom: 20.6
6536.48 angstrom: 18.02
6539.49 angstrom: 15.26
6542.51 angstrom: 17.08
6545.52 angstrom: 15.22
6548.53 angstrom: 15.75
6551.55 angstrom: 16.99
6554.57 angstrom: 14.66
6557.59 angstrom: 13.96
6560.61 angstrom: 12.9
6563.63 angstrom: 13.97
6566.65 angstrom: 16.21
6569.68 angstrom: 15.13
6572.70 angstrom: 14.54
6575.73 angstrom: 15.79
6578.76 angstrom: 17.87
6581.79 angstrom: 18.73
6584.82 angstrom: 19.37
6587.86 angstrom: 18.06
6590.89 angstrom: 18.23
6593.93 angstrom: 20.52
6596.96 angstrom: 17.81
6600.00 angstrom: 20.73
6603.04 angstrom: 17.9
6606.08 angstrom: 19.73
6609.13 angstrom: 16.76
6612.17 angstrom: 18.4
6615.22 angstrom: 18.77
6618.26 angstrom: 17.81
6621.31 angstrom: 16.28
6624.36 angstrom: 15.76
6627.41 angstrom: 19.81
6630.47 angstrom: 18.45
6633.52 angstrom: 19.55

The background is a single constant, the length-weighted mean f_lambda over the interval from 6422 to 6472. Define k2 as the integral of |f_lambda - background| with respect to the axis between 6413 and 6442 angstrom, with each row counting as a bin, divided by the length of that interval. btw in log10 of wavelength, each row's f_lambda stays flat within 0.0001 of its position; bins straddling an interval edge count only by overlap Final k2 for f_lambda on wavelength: 1.4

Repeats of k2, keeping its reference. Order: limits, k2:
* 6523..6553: 2.9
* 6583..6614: 1.1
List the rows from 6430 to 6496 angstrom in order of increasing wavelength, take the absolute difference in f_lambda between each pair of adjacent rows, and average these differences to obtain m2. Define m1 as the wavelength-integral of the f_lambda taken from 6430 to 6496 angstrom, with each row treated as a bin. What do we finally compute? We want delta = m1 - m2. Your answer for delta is 1204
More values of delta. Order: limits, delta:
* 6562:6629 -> 1180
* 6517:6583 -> 1055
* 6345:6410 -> 1245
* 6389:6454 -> 1260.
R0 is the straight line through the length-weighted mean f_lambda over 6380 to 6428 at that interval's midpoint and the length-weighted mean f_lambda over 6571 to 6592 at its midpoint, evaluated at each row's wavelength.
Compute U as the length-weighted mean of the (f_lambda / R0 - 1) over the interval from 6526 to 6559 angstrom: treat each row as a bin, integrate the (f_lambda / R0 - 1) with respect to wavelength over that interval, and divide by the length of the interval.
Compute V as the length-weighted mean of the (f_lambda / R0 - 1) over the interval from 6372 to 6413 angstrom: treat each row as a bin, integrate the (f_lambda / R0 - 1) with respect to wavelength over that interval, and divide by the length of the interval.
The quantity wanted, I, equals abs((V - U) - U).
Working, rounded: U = -0.09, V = -0.010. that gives 0.18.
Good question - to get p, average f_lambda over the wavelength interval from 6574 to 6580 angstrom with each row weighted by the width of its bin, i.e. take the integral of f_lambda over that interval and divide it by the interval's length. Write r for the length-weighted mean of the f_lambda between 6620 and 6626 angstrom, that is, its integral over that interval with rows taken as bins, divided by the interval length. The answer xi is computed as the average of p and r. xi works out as 16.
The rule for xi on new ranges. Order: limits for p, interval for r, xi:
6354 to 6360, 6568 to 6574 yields 17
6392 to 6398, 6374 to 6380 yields 19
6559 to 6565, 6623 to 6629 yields 16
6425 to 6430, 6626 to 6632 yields 20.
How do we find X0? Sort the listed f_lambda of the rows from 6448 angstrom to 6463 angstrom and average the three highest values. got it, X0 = 20.7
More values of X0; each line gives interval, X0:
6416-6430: 20.4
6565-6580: 16.6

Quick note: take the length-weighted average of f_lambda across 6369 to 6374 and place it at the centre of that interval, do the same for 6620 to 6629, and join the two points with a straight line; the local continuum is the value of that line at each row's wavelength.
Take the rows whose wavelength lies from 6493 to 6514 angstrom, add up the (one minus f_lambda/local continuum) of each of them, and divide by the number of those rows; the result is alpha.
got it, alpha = -0.05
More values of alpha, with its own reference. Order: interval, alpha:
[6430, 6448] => -0.05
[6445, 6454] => -0.12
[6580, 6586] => -0.08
